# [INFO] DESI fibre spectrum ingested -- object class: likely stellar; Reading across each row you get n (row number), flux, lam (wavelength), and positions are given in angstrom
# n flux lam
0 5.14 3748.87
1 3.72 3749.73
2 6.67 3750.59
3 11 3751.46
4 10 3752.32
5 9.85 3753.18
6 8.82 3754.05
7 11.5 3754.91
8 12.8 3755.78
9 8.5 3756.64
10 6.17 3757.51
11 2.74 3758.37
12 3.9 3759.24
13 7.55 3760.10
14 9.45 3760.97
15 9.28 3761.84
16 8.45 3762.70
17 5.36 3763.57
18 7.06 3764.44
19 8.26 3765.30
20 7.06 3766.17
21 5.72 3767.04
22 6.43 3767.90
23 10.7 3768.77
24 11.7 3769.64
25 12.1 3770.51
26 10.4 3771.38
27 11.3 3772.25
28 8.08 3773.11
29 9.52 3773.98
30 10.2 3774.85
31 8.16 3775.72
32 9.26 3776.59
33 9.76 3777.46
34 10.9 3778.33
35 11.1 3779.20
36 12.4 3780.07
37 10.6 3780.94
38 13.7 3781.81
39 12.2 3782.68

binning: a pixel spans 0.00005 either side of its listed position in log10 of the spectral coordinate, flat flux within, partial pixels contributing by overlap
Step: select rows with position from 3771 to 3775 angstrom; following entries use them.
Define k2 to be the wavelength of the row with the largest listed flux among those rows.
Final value 3772.25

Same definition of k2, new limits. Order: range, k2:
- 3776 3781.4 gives 3780.07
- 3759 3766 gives 3760.97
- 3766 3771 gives 3770.51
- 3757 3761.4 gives 3760.97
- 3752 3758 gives 3755.78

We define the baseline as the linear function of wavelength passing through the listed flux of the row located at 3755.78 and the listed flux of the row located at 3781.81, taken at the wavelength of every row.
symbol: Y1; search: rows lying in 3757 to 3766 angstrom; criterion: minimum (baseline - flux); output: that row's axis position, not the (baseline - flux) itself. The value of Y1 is 3760.97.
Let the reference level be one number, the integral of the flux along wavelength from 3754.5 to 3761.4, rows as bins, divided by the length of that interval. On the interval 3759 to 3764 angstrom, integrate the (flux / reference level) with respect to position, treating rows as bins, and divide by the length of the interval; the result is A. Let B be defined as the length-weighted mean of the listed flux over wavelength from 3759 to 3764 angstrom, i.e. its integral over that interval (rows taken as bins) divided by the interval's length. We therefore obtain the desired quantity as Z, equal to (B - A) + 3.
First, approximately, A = 0.96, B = 7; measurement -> 10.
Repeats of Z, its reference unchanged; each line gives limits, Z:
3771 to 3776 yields 11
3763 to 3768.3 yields 9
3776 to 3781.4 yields 12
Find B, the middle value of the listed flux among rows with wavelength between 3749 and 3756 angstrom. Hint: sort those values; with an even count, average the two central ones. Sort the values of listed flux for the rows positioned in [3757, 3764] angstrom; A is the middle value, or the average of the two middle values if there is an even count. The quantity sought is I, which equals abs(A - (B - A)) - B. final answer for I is -6.1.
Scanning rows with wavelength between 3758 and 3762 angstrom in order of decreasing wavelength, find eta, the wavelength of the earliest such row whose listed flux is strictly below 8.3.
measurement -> 3760.10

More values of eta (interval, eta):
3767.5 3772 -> 3767.90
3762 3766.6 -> 3766.17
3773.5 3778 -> 3775.72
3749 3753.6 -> 3750.59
